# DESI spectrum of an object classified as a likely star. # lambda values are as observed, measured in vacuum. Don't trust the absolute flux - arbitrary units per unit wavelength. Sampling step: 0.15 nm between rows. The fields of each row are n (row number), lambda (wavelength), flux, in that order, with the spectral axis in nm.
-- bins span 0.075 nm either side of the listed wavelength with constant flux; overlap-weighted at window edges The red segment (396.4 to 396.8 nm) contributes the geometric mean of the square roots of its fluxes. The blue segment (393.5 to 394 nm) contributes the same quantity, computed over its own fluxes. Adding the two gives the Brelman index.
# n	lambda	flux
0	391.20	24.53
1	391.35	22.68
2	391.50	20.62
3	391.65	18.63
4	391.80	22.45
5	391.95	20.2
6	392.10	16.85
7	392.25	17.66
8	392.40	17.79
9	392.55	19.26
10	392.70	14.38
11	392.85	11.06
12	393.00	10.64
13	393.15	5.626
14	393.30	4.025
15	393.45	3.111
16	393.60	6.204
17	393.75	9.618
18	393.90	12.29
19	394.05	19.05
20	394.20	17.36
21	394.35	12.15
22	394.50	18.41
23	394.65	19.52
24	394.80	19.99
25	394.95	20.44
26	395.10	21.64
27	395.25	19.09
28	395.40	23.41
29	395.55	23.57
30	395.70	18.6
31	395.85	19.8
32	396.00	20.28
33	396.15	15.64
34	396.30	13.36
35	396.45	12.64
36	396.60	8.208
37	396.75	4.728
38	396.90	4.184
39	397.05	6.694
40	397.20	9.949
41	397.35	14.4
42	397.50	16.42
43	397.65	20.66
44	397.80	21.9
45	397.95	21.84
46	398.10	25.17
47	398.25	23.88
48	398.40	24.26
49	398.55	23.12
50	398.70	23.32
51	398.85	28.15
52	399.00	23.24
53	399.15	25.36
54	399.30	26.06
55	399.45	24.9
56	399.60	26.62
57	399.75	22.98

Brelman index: 5.8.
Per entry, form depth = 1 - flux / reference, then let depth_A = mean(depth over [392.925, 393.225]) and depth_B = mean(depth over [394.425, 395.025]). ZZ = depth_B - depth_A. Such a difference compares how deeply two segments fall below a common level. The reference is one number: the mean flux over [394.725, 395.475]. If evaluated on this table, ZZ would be -0.5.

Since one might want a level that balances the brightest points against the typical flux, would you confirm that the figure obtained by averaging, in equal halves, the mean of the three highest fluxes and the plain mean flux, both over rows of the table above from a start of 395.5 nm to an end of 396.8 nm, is 18.2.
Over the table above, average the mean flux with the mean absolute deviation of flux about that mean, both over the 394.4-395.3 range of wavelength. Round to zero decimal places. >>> 10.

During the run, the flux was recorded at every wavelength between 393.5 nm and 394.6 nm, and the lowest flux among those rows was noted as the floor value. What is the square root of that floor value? 2.5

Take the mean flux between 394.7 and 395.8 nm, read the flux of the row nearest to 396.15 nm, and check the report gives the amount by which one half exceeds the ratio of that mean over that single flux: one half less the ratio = -0.84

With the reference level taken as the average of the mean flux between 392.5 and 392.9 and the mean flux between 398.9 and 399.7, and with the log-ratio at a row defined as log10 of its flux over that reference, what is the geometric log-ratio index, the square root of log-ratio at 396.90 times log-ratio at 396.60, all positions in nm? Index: 0.51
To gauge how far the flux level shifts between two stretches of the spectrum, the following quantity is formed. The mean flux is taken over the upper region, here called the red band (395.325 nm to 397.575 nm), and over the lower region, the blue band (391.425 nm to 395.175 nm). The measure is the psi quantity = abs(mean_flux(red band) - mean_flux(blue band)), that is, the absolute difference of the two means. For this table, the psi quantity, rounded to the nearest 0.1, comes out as 1.0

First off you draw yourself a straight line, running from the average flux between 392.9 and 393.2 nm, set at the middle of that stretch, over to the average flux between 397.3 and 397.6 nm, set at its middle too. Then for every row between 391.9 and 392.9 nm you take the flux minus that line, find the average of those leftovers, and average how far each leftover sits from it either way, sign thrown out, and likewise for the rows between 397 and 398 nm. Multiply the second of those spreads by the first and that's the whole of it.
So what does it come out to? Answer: 11.7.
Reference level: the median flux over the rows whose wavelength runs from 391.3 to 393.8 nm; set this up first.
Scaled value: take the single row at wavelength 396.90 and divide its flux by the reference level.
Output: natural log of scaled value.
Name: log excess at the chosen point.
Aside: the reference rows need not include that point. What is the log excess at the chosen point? -1.4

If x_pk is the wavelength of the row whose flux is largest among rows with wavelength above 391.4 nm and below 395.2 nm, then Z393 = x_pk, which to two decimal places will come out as 391.80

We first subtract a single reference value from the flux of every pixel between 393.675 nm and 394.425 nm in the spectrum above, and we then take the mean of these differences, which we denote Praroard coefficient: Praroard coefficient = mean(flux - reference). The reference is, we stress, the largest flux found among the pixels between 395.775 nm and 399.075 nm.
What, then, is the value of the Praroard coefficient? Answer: -14.1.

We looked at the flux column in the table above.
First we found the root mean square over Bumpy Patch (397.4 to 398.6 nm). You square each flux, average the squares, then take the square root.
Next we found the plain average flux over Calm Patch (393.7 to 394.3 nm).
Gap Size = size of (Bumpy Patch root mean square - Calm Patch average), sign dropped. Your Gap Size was 8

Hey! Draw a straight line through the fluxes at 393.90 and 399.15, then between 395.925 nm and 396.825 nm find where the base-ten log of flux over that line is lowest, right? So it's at 396.75 nm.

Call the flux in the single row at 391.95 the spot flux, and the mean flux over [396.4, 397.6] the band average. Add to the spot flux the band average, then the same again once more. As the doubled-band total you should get 40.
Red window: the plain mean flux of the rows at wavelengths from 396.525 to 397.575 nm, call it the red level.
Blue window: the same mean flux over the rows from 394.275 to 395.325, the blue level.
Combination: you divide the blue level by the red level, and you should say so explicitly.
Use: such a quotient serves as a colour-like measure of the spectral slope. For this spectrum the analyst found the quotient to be 2.0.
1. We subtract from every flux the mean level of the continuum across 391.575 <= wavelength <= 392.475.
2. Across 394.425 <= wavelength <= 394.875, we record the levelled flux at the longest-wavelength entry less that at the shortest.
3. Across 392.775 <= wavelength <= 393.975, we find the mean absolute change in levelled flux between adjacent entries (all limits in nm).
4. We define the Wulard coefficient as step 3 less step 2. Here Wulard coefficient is 1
